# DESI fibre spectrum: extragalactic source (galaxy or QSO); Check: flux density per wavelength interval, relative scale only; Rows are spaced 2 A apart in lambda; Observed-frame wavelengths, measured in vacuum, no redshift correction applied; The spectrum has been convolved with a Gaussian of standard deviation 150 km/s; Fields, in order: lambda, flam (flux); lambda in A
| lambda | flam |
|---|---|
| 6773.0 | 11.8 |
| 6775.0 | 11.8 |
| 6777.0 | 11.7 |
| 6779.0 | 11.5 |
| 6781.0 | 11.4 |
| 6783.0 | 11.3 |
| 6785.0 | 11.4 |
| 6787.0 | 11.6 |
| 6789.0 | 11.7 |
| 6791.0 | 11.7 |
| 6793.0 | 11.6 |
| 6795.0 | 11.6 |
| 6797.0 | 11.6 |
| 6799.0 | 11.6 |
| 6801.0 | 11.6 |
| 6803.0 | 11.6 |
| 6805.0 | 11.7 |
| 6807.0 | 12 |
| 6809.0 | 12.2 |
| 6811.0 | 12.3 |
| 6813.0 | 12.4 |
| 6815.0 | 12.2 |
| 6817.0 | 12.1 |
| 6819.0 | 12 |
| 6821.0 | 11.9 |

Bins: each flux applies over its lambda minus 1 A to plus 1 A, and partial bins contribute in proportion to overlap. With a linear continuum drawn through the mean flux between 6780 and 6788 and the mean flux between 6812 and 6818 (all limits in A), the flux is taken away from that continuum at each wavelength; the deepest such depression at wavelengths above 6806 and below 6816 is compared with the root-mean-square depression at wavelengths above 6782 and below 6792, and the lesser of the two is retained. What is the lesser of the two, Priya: 0.03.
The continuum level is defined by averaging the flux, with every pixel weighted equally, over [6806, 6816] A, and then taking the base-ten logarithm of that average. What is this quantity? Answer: 1.09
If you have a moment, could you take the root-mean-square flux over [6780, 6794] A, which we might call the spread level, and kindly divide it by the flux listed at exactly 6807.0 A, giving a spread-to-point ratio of 0.96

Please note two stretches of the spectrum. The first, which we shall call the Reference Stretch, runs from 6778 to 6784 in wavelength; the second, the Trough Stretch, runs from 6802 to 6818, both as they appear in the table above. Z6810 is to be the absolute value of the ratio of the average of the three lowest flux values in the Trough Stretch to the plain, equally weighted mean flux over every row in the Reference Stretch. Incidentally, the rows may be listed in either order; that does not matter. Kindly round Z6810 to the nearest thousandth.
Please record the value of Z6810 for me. 1.032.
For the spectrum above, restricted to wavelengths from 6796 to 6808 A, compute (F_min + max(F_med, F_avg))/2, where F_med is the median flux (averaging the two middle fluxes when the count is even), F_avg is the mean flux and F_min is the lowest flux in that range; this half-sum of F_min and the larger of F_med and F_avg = 11.64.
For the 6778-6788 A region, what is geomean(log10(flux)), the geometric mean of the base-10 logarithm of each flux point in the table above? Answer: 1.06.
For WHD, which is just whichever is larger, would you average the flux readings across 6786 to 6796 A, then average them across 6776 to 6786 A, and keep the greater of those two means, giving 11.64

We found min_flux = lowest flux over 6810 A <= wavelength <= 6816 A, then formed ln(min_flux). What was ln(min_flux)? 2.50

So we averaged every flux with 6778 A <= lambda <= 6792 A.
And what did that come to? 11.5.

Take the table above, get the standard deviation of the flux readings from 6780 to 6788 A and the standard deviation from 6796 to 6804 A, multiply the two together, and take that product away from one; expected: 1.00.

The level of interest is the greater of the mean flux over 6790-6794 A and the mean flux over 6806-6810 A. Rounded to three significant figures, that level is 12.1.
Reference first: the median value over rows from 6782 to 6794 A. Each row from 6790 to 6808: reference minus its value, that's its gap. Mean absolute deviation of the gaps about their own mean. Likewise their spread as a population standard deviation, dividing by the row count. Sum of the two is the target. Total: 0.21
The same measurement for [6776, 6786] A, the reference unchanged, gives 0.25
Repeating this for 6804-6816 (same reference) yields 0.42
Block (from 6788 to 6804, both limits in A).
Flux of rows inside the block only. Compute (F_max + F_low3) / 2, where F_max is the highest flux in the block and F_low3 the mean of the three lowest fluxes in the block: 11.65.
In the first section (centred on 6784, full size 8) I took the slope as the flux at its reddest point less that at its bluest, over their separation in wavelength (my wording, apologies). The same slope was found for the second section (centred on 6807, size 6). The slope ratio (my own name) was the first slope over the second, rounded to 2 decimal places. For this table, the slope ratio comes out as 0.27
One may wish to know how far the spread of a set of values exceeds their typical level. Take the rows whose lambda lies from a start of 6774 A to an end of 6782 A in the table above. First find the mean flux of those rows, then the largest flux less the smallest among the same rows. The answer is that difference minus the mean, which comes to -11.2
